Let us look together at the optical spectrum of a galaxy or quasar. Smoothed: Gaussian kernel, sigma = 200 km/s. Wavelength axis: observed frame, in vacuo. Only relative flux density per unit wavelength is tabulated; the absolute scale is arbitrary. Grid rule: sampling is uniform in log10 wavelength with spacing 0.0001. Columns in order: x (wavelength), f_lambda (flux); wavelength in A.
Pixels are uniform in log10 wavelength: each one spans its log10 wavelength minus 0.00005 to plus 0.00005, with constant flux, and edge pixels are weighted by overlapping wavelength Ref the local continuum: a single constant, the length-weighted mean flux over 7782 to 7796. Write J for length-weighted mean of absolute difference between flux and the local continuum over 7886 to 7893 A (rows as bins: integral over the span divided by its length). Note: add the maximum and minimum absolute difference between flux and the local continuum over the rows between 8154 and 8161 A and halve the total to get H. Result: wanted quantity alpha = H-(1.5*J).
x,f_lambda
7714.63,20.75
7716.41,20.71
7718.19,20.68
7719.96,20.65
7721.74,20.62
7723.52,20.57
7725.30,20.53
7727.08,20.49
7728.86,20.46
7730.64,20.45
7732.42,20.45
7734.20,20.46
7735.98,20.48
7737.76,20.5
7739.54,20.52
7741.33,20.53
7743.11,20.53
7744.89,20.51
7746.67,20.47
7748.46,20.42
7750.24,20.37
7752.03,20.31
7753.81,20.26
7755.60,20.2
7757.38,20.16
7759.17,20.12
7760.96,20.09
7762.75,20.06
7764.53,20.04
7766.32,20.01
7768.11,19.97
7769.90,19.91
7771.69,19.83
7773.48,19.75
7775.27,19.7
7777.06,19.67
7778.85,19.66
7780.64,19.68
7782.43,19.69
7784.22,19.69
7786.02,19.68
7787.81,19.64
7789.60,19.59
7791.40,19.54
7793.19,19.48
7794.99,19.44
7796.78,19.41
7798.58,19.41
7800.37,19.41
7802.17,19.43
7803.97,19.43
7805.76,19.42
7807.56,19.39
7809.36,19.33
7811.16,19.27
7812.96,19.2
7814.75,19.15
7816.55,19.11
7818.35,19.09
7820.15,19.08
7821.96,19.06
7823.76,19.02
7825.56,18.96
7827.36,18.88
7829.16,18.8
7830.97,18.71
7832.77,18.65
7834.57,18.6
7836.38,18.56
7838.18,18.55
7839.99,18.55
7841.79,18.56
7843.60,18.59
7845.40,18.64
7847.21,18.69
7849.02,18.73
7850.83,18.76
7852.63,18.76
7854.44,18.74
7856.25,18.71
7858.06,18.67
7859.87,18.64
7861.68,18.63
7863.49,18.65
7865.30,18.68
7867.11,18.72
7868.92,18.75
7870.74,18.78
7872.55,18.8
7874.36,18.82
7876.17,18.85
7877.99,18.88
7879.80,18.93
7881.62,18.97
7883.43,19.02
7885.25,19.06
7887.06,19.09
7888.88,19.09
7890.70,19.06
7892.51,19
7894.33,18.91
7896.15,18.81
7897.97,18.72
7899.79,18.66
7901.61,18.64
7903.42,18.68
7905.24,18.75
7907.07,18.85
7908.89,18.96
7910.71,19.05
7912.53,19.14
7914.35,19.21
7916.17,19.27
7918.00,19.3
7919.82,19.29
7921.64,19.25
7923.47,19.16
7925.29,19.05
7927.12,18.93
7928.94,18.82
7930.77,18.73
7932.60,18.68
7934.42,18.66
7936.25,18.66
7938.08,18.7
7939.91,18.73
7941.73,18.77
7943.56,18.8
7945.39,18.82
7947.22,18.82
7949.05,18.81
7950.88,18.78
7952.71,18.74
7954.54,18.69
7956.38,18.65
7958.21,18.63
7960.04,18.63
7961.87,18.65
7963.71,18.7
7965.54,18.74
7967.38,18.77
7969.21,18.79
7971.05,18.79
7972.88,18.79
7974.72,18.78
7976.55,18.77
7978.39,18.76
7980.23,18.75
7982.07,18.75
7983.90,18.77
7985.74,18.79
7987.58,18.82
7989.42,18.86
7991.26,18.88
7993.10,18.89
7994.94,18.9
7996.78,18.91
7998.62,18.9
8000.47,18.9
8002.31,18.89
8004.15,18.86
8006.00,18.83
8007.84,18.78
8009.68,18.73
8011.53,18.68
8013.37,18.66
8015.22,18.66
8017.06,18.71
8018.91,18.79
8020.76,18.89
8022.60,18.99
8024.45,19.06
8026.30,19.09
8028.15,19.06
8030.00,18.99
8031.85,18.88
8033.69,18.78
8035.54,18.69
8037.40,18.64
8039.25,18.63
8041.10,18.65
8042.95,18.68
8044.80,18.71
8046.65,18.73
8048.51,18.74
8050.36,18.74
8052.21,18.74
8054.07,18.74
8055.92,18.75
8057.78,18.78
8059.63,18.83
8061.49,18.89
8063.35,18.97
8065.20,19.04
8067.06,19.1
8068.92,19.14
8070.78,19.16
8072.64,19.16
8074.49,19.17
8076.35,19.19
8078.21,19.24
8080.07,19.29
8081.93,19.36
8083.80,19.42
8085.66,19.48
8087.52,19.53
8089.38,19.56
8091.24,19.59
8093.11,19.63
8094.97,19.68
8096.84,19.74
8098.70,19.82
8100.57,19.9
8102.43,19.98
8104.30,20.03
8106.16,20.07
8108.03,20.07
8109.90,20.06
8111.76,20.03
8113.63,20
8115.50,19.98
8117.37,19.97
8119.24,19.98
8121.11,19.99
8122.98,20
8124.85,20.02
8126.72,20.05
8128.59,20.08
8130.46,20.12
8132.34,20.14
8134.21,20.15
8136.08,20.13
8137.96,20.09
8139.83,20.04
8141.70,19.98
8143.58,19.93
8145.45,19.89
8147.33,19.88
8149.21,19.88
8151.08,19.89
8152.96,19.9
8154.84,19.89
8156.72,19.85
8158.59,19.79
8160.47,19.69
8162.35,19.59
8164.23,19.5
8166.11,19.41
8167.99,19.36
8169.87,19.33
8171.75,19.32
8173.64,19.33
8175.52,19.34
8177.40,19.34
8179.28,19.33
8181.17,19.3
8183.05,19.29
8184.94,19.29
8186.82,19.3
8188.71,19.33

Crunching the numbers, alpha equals -0.6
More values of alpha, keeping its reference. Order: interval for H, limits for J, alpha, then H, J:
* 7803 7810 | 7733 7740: -1.1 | 0.2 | 0.9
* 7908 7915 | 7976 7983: -0.7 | 0.5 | 0.8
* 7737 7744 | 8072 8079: 0.3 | 0.9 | 0.4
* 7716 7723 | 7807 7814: 0.6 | 1.1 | 0.3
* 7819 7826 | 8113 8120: 0.0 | 0.6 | 0.4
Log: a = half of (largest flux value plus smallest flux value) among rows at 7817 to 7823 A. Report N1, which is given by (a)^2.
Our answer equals 364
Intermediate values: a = 19.1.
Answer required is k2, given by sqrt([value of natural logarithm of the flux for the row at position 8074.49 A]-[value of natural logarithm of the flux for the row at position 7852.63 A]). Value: 0.15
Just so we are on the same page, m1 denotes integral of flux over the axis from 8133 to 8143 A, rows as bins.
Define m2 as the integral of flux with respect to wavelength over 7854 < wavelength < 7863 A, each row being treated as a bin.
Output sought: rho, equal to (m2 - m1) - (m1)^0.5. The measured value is -47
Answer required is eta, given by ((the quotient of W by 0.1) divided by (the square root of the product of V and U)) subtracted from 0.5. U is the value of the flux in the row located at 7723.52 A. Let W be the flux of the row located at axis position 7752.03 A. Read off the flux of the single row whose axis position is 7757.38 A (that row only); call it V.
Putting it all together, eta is -9.5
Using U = 20.57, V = 20.16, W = 20.31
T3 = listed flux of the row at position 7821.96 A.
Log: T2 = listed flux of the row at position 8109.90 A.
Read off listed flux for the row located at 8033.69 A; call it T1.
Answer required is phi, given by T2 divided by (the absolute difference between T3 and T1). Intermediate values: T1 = 18.78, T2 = 20.06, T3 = 19.06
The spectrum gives 72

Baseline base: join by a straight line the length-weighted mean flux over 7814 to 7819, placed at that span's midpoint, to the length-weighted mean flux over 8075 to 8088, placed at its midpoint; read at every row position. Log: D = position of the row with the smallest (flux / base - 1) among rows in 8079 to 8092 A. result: 8080.07 A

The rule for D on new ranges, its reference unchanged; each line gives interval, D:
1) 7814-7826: 7825.56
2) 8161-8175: 8171.75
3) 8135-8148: 8147.33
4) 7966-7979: 7978.39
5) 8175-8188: 8184.94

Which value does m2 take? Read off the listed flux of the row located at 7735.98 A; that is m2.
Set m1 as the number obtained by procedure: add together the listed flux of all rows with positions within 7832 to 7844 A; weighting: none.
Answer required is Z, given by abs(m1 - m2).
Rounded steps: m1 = 130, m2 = 20.48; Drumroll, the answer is 110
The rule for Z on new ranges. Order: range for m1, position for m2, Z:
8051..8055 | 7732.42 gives 17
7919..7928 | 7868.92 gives 77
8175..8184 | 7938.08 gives 78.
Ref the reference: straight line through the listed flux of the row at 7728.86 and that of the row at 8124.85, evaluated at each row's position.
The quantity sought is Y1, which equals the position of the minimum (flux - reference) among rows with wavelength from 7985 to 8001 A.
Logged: 7985.74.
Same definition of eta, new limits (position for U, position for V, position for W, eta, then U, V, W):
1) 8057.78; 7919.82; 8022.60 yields -9.5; 18.78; 19.29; 18.99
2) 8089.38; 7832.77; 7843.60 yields -9.2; 19.56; 18.65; 18.59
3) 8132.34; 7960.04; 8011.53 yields -9.1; 20.14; 18.63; 18.68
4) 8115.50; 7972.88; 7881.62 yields -9.3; 19.98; 18.79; 18.97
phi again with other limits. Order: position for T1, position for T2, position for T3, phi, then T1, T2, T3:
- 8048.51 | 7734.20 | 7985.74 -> 409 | 18.74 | 20.46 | 18.79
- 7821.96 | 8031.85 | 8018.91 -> 70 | 19.06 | 18.88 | 18.79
